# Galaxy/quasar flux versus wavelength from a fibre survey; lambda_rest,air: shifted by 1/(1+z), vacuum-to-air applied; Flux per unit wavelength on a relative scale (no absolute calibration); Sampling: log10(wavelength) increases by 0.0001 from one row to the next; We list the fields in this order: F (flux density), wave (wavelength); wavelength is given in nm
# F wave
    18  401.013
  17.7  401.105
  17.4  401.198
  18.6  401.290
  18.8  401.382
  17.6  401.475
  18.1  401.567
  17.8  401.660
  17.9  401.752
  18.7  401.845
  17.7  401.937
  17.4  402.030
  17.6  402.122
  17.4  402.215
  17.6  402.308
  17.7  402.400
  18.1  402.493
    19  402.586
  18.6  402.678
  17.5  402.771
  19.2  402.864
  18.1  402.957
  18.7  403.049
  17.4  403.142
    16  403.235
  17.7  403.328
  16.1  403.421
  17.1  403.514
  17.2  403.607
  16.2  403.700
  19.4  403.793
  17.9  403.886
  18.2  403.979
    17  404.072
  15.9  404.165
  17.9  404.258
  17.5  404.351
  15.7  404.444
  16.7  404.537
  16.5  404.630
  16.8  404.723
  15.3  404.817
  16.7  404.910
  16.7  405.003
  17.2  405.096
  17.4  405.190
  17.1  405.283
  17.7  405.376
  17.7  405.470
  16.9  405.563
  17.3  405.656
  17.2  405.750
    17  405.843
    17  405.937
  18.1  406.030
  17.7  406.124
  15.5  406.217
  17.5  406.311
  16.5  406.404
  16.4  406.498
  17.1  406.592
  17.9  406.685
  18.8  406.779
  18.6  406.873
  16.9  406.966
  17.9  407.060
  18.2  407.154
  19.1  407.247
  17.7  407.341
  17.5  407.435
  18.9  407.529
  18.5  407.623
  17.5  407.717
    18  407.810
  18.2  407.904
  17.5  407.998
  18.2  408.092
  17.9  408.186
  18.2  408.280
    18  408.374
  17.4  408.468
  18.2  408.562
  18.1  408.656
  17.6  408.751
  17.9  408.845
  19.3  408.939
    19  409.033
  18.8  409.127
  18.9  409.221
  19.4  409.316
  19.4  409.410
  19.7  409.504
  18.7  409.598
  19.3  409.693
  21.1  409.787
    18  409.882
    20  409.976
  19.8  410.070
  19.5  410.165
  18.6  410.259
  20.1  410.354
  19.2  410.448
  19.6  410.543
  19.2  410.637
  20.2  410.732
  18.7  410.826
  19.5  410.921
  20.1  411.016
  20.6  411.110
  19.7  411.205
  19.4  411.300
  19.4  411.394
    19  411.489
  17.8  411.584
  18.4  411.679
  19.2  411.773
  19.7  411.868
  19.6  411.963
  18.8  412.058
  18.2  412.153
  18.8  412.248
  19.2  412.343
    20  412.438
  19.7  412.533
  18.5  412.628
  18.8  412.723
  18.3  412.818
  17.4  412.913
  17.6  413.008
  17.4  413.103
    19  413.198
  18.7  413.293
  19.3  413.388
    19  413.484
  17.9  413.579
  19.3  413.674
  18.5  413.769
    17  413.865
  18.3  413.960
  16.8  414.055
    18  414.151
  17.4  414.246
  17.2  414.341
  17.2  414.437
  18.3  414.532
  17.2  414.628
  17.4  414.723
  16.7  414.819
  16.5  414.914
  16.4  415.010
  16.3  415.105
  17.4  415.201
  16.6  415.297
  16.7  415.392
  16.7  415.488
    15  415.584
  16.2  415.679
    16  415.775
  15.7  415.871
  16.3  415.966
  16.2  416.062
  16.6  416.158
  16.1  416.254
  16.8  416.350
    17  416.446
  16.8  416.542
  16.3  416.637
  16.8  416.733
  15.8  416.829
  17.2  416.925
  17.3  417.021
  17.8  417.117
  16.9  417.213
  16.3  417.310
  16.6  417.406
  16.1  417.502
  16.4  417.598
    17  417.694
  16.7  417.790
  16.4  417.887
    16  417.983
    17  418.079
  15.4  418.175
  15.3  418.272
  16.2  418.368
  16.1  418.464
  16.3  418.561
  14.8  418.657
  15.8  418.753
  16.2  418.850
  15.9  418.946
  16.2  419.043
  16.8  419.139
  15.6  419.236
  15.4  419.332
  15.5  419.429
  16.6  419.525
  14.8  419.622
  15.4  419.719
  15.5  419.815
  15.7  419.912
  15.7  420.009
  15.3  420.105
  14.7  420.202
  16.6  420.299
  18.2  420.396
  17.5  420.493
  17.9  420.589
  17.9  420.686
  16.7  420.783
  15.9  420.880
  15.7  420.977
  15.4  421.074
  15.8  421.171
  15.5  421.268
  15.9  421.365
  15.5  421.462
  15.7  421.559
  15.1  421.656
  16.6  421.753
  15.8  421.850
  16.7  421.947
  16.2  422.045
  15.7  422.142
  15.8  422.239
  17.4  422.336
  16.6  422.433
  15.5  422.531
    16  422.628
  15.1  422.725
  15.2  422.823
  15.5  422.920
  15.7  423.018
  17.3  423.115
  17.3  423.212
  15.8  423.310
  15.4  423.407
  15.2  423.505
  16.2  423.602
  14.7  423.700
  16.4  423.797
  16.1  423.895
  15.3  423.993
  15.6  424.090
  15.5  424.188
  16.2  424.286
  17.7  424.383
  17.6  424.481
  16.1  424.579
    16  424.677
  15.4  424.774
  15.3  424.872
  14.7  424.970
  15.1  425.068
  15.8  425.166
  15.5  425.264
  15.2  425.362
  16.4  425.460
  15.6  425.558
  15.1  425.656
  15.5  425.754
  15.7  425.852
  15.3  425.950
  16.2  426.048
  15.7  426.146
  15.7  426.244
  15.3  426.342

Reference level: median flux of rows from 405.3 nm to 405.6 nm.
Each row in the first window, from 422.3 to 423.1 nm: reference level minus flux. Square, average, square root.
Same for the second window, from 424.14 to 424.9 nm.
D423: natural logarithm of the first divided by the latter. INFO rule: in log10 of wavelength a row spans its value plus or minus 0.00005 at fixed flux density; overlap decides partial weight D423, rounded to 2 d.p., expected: 0.13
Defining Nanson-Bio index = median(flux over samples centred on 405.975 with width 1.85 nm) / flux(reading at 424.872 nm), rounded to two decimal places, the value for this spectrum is 1.13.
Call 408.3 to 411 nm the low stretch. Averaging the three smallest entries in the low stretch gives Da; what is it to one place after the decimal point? 17.6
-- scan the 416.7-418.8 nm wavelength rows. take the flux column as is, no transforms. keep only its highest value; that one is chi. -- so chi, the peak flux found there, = 17.8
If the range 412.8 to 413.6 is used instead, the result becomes 19.3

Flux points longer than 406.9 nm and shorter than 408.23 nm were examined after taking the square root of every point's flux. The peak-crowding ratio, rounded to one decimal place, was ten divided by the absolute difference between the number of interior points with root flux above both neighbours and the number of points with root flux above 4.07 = 1.0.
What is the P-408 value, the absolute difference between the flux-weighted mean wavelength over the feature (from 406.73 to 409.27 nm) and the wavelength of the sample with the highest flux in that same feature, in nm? 0.94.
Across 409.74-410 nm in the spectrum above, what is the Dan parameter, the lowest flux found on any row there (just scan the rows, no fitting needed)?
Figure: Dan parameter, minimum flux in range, 18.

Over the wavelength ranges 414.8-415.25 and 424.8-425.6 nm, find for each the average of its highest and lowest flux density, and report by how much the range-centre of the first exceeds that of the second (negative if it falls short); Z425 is 1.3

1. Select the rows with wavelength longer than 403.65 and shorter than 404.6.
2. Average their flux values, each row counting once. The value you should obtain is 17.2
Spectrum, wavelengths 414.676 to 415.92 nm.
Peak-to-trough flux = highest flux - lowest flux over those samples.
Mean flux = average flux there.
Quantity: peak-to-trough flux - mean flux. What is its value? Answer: -14.0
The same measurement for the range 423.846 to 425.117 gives -12.9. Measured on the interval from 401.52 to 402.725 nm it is -16.4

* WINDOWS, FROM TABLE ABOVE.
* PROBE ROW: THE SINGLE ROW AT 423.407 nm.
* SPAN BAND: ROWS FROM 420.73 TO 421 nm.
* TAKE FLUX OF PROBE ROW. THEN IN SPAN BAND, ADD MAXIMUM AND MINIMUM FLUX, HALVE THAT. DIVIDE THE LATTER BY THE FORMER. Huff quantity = 1.05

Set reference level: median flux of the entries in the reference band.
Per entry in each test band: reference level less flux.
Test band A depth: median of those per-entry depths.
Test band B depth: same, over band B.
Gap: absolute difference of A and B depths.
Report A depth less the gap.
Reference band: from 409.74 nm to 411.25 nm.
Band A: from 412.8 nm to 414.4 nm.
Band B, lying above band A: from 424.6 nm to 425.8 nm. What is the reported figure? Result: -0.9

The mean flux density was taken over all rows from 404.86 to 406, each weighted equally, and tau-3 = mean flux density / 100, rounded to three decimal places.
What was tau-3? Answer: 0.172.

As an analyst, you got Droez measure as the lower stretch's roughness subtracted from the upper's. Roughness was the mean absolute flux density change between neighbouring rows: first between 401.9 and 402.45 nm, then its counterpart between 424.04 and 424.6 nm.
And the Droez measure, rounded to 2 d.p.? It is 0.58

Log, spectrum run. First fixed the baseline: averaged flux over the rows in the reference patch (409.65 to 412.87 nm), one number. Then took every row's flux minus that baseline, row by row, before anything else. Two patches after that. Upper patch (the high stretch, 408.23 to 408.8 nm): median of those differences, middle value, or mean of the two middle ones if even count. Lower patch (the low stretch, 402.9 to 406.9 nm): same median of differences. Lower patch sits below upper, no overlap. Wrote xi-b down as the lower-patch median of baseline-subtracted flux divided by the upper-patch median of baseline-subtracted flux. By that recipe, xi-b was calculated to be 1.7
